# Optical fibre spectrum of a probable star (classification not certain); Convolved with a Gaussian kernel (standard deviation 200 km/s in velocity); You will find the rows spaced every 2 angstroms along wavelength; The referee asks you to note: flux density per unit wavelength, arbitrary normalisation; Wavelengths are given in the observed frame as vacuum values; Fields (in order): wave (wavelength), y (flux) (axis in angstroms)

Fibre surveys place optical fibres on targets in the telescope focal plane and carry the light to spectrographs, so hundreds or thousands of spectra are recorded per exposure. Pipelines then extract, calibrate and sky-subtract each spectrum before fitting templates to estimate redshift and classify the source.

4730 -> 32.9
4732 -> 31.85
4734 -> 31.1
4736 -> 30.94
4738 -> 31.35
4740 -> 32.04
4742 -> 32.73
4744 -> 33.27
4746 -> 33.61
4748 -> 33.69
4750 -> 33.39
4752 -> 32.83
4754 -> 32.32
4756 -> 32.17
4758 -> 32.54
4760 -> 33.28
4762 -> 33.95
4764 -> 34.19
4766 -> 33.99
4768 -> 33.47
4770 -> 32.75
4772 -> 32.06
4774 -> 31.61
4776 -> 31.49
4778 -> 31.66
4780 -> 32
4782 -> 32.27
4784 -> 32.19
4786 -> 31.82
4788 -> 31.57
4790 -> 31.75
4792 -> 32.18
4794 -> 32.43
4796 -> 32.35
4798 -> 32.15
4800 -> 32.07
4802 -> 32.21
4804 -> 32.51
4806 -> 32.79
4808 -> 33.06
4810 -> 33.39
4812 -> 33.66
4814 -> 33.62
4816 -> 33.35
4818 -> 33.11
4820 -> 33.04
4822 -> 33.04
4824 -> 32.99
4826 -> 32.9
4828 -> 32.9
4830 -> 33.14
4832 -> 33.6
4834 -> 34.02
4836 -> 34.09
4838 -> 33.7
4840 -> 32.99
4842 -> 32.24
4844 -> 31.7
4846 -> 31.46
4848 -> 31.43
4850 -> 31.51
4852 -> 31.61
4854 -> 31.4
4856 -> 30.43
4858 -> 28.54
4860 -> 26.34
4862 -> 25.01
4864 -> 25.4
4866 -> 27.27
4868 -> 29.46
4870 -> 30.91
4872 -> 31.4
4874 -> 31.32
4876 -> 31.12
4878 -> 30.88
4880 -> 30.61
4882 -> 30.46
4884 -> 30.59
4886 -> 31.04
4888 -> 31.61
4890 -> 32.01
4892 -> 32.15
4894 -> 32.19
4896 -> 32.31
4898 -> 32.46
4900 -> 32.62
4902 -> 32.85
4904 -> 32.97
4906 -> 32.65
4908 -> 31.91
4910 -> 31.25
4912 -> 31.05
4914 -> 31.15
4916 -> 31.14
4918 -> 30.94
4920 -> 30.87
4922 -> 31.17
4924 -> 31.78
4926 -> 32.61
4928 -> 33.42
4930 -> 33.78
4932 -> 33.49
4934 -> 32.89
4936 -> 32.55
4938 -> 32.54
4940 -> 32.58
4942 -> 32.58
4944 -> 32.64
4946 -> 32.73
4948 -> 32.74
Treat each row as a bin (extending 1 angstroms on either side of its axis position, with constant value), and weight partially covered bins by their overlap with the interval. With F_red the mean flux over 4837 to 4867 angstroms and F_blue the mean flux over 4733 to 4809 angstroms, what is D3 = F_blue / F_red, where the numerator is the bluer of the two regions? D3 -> 1.08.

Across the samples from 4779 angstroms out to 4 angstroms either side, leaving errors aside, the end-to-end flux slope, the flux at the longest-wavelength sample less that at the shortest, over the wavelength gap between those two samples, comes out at 0.13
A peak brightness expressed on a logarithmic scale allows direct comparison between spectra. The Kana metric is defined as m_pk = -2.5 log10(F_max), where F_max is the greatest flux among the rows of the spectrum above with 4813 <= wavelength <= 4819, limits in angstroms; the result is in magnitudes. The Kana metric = -3.82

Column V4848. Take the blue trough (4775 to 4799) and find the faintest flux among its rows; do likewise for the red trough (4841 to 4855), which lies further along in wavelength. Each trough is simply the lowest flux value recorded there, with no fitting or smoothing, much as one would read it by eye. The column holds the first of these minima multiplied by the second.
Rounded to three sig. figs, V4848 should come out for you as 989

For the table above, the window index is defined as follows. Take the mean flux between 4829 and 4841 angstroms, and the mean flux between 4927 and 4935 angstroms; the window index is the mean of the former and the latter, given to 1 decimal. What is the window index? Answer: 33.5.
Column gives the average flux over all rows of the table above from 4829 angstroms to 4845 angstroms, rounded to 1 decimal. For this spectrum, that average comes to 33.2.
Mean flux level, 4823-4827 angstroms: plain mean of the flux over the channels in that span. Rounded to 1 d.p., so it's 32.9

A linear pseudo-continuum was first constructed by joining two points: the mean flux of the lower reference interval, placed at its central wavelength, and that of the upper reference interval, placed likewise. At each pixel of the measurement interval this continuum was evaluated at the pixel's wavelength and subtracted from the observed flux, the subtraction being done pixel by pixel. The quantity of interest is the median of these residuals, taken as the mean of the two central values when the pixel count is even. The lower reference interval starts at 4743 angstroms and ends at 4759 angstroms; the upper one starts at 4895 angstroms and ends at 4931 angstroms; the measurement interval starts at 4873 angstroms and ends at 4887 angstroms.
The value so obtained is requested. -1.4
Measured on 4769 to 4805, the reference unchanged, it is -0.6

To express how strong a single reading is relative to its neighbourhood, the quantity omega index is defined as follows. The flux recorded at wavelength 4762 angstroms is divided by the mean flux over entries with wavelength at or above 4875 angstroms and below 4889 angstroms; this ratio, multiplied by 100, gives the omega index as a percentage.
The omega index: 110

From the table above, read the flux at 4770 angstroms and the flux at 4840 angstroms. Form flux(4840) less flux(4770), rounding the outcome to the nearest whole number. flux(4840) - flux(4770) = 0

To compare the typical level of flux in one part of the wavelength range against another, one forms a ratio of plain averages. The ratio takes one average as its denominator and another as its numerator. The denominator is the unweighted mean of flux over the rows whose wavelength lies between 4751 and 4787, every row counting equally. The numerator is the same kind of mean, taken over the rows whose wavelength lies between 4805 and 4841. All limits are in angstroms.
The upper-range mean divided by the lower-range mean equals 1.02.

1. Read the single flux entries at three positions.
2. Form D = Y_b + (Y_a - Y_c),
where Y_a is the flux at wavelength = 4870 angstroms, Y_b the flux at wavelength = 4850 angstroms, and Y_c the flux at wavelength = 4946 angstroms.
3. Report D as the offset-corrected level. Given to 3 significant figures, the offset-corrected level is 29.7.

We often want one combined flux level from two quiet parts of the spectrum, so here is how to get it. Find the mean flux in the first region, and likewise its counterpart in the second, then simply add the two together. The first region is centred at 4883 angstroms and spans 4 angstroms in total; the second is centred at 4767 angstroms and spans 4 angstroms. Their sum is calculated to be 64.3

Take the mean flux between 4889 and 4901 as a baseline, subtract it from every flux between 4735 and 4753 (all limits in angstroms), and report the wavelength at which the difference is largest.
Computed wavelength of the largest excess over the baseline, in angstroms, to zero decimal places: 4748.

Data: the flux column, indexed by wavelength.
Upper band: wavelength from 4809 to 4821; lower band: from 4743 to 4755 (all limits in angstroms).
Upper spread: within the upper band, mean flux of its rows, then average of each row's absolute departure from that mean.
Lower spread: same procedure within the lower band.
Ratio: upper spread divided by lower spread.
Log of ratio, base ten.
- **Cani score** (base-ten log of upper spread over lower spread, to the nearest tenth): -0.3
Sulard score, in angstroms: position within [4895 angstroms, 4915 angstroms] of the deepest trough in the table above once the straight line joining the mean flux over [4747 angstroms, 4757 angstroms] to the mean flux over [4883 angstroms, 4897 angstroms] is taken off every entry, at 4912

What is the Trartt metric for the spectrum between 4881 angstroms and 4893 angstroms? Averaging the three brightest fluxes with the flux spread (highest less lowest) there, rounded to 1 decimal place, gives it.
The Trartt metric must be 16.8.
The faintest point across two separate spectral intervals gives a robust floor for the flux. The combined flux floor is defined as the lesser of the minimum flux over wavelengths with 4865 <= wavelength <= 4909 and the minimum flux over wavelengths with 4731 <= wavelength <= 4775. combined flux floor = 27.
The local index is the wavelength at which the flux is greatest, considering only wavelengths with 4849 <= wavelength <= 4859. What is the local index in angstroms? 4852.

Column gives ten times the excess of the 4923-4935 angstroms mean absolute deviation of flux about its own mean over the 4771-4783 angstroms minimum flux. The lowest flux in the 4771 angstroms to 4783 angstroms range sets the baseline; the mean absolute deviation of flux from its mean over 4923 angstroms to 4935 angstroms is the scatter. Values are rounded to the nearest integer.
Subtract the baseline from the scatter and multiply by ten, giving -309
